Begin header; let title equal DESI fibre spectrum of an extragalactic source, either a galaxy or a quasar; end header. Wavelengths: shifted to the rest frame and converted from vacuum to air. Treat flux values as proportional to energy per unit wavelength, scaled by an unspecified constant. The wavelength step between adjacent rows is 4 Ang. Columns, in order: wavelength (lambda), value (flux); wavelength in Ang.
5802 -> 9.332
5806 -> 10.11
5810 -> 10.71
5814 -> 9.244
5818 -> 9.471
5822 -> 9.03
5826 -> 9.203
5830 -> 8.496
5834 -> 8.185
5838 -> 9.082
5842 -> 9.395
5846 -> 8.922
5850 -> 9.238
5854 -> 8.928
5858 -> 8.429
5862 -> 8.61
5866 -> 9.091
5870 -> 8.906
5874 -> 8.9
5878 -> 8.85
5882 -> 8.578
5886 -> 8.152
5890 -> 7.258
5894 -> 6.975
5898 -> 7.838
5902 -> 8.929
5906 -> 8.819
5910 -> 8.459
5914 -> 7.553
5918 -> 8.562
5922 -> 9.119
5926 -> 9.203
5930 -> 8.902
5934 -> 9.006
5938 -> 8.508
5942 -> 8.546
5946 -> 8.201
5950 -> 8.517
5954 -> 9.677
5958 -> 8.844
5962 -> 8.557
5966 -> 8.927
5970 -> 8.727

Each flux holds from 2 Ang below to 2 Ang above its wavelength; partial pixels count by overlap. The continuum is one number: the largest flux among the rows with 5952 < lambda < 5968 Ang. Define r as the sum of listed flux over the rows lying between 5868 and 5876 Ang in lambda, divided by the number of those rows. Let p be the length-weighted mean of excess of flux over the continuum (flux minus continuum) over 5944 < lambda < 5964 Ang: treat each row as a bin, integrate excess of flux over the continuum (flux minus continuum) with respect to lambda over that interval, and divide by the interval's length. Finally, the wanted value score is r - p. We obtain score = 9.8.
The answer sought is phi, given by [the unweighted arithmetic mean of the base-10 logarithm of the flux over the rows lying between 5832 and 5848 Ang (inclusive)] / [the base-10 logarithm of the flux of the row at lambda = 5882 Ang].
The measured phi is 1.02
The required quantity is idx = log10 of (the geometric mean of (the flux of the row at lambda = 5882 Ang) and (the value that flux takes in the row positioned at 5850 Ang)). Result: 0.949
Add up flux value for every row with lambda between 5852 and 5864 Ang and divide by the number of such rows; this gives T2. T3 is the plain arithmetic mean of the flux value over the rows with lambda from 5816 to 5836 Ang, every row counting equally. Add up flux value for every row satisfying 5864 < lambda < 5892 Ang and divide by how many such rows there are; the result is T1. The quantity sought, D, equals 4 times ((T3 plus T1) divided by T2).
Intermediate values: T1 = 8.53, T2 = 8.7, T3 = 8.9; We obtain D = 8.0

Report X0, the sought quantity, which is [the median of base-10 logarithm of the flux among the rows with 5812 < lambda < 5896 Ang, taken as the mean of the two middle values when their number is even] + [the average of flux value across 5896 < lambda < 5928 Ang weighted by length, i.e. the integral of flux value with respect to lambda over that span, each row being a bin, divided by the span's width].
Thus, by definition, 9.51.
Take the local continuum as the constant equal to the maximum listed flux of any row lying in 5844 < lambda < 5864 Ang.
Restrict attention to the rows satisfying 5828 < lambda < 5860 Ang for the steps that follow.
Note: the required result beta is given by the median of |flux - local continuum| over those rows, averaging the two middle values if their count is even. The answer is 0.3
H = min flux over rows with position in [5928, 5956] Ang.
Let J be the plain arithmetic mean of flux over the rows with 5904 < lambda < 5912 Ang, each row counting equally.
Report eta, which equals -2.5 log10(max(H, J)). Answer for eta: -2.341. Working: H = 8.201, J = 8.6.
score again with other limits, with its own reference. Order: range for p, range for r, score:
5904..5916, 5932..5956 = 10.1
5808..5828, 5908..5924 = 8.6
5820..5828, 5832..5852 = 9.5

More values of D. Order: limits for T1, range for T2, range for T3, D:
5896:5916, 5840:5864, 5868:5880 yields 7.7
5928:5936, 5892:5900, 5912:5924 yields 9.4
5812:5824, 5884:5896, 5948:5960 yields 9.8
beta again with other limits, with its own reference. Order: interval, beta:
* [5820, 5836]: 0.5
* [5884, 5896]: 2.0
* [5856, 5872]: 0.5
